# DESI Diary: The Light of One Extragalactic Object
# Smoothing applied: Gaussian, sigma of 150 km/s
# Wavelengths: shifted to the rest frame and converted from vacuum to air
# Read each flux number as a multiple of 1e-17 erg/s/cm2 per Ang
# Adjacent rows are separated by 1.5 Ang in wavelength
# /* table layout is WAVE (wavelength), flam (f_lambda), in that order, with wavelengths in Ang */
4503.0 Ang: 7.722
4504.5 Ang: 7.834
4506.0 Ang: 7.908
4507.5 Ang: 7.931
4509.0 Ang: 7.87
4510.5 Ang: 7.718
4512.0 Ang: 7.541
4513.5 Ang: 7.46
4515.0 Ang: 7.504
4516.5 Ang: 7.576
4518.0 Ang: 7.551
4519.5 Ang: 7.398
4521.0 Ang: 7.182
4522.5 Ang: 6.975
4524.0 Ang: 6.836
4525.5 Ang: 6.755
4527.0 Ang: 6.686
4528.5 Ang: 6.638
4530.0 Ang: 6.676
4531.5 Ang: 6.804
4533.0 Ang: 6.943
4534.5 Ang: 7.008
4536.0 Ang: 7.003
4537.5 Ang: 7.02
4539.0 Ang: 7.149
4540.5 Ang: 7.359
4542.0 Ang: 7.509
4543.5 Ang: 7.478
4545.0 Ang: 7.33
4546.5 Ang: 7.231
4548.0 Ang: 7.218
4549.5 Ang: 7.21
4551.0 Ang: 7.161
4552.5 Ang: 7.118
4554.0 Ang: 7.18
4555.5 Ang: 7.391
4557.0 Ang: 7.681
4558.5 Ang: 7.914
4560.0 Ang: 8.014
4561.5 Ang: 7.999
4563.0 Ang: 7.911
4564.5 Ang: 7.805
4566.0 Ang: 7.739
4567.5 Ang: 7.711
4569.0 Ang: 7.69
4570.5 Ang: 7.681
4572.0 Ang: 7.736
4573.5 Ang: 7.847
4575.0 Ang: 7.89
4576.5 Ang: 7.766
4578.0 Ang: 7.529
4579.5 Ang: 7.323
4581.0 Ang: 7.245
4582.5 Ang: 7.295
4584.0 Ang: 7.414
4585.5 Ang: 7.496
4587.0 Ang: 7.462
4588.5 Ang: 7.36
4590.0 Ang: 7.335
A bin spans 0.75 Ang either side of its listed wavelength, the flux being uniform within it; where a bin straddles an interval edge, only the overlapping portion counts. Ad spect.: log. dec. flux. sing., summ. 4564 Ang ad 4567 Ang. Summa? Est 1.78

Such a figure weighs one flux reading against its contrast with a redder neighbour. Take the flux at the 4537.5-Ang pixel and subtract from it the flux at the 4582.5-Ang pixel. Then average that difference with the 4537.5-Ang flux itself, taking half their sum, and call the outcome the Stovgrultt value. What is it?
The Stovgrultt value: 3.37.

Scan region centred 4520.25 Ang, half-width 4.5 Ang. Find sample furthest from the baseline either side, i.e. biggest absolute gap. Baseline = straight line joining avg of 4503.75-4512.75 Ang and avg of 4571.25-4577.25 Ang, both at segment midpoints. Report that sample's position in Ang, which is 4524.0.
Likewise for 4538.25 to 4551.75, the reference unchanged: 4539.0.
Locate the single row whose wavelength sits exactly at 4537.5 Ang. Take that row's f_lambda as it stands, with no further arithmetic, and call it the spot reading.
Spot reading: 7.02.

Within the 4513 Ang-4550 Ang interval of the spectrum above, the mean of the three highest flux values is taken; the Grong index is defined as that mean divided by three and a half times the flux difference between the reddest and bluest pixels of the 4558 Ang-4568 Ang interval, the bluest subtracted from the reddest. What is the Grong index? -11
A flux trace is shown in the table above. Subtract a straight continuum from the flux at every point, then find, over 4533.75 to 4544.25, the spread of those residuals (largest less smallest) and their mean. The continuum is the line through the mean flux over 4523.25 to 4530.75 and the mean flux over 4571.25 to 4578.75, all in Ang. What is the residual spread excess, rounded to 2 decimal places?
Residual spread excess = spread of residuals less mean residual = 0.15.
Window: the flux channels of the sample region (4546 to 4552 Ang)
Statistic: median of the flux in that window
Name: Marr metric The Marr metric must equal 7.21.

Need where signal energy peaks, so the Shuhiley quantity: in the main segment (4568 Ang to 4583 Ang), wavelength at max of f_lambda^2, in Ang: 4575.0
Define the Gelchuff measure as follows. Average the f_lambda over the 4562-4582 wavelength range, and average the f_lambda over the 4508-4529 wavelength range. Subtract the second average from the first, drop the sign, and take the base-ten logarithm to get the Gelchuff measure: -0.4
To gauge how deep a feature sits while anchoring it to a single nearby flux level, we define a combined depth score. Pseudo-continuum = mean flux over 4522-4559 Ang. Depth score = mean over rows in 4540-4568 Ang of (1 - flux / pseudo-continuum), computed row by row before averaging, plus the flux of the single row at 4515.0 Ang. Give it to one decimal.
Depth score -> 7.4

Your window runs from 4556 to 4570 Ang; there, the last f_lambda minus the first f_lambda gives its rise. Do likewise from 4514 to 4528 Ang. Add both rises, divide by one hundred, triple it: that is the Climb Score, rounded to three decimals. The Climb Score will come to -0.024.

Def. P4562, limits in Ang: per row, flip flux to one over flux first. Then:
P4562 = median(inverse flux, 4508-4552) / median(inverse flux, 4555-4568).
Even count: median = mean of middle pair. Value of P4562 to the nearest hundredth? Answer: 1.08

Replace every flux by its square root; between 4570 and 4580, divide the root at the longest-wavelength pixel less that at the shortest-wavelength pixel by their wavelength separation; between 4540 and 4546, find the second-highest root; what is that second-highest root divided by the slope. -377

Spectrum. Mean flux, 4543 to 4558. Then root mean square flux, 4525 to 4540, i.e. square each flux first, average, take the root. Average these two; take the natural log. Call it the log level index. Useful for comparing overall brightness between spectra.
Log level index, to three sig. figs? 1.96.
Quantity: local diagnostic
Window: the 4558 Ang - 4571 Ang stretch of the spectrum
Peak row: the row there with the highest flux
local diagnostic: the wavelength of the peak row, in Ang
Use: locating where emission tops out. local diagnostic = 4560.0 Ang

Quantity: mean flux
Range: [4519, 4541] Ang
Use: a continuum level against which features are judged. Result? 7.0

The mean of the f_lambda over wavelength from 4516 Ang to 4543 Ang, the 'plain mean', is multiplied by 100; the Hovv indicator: 706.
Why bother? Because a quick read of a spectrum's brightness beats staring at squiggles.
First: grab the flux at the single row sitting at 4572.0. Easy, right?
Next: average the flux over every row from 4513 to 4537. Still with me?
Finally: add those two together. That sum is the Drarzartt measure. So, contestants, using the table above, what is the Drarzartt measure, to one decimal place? 14.8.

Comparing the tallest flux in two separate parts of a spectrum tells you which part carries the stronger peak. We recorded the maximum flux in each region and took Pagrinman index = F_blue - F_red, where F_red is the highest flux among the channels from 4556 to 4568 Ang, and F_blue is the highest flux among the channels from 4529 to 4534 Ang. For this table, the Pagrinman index -1.1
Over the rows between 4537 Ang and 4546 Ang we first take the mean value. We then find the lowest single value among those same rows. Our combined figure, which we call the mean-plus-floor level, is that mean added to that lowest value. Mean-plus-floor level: 14.3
